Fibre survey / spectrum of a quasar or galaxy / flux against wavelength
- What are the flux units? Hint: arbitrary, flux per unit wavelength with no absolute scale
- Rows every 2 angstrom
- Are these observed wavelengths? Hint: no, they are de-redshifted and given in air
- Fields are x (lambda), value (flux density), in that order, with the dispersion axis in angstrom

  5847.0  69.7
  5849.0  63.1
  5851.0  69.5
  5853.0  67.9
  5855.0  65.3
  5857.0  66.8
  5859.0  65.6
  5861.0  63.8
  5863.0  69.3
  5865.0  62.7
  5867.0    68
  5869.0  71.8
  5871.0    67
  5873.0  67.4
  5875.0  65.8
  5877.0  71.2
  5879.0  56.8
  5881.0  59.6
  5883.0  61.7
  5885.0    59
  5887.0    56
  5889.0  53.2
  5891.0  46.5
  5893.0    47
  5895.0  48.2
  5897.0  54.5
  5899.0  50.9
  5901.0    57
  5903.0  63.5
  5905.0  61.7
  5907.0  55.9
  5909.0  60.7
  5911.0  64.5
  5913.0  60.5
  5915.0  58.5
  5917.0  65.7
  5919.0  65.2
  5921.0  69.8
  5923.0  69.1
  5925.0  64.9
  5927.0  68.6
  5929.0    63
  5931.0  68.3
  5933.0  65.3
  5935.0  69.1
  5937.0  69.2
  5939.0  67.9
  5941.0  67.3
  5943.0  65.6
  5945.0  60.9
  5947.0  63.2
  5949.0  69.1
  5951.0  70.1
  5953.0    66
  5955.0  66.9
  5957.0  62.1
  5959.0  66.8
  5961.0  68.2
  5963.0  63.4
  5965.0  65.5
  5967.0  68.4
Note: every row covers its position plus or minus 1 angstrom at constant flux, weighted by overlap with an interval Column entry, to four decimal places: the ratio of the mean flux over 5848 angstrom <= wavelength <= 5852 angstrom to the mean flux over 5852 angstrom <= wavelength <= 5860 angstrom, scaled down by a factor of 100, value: 0.0100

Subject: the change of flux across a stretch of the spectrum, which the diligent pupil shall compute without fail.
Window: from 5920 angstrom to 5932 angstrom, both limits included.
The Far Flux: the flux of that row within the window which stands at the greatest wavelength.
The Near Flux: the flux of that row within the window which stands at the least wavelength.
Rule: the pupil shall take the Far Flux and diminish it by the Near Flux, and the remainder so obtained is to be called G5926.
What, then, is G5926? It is -1.5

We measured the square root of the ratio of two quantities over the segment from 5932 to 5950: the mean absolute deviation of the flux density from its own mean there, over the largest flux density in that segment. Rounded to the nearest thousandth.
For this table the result 0.184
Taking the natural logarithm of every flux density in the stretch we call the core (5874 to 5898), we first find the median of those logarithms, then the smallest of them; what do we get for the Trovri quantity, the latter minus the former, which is -0.19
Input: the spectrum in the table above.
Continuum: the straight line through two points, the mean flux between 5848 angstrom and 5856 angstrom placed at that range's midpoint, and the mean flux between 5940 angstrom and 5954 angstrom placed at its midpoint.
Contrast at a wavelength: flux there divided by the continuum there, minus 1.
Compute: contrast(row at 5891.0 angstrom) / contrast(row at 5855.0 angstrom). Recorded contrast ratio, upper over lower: 17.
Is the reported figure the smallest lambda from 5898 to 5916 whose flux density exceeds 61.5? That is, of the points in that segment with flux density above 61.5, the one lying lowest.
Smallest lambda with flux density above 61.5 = 5903.0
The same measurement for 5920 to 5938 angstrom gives 5921.0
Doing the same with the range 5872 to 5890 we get 5873.0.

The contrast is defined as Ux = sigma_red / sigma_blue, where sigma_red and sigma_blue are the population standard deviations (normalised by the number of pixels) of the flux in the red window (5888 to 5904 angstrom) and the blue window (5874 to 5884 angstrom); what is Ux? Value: 1.07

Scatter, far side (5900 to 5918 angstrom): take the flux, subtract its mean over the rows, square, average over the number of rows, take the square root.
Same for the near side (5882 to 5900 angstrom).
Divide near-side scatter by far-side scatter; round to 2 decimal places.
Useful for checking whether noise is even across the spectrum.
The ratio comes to 1.60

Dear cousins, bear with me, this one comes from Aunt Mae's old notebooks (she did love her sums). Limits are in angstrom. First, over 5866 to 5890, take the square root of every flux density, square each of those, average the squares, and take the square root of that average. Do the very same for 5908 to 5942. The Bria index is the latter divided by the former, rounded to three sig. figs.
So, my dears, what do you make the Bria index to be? 1.02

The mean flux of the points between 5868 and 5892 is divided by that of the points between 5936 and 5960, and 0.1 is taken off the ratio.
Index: 0.83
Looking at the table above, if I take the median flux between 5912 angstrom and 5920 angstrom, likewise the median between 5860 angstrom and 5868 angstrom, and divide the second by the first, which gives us 1.05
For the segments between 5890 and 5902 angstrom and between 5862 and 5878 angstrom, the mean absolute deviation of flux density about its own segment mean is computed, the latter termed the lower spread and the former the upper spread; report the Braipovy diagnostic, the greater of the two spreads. 3.45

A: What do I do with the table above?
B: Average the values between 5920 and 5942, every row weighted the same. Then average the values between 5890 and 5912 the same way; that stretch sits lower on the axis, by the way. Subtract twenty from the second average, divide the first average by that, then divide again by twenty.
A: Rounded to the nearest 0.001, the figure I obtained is 0.095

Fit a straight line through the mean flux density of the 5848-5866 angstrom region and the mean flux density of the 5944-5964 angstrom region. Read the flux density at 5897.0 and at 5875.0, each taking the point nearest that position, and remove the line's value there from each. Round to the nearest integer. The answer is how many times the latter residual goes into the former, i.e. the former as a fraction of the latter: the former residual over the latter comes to 82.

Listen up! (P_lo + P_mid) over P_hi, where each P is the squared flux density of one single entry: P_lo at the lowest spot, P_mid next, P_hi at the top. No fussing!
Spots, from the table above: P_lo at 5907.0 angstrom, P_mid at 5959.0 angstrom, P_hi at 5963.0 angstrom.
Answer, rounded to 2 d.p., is 1.89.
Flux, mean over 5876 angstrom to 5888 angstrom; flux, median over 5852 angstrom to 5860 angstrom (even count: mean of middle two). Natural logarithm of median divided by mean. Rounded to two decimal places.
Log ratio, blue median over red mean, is 0.09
